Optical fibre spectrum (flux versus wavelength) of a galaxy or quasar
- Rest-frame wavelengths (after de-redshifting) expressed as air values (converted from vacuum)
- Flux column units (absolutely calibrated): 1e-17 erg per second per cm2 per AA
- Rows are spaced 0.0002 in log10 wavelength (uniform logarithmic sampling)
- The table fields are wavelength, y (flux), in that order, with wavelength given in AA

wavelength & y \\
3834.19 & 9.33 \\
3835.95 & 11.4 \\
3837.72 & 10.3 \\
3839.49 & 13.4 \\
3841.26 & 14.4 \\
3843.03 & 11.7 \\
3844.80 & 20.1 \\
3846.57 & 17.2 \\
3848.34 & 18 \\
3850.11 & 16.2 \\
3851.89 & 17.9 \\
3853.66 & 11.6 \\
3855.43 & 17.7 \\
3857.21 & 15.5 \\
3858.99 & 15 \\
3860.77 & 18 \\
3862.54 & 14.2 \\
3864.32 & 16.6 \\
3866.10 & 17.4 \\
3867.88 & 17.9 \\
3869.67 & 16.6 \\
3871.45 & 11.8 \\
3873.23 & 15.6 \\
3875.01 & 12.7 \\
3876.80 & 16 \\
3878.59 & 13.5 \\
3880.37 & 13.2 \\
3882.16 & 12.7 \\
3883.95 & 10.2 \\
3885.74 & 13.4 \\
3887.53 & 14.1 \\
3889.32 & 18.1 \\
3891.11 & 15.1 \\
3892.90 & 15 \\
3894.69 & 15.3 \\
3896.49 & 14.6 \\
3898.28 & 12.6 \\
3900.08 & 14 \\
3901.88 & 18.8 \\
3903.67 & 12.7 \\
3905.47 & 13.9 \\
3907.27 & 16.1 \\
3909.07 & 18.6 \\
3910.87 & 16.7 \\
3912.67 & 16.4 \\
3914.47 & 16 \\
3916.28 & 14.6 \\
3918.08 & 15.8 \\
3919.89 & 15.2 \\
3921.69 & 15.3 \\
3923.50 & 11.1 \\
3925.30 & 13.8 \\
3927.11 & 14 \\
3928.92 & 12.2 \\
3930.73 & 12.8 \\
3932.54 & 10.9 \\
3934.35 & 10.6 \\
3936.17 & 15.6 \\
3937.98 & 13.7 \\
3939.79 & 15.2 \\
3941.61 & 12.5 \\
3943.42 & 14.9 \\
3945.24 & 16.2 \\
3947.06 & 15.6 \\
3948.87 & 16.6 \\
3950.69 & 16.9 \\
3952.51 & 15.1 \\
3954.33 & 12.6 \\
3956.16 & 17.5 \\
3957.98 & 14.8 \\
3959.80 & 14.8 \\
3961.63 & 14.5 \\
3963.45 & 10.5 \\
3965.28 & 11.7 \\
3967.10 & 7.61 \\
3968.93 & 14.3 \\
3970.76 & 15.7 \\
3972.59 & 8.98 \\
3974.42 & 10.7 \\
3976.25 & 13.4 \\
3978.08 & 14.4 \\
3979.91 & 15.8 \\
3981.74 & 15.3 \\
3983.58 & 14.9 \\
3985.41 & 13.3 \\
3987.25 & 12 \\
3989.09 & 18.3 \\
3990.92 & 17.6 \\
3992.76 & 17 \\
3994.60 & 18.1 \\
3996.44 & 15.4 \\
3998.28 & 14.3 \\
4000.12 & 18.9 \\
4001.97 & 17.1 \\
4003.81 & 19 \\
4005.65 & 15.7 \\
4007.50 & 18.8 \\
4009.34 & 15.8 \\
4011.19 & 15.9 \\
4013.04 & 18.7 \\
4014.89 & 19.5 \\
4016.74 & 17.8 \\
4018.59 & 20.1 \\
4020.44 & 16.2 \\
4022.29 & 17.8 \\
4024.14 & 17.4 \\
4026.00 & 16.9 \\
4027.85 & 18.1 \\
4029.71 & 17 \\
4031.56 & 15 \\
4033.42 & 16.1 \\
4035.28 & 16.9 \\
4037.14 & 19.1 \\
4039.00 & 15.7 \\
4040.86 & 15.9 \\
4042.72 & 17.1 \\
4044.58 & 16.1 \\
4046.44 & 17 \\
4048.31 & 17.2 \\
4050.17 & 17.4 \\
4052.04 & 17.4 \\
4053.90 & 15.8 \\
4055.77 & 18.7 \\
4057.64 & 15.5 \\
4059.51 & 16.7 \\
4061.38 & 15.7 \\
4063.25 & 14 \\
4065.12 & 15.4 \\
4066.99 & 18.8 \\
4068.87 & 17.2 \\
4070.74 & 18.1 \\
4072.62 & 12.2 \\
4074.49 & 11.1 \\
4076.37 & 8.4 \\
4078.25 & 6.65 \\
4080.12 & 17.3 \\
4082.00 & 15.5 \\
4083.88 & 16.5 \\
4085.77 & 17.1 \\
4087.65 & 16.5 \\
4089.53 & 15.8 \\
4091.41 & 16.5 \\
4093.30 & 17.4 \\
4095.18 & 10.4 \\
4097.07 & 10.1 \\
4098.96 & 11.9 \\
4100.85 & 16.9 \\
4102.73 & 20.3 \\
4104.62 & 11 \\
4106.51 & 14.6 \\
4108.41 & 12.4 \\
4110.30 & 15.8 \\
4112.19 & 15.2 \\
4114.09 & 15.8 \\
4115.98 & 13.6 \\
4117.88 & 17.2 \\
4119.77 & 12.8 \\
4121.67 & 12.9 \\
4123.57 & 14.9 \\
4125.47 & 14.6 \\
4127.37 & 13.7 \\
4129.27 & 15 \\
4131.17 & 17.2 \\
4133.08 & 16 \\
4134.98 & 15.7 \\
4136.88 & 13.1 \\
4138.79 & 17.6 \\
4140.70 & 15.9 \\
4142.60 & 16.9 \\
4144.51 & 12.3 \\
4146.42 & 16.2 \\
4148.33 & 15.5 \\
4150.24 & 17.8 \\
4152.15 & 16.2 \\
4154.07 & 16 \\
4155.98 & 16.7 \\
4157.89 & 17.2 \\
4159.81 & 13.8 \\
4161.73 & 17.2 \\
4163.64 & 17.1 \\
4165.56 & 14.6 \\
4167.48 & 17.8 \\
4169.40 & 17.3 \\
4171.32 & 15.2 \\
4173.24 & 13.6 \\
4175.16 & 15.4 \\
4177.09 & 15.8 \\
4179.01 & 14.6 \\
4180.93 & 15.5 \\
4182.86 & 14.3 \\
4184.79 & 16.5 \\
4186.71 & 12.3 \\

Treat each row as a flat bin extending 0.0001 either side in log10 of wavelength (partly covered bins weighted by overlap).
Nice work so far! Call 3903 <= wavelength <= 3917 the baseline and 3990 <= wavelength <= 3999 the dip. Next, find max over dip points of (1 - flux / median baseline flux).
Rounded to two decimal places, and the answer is 0.11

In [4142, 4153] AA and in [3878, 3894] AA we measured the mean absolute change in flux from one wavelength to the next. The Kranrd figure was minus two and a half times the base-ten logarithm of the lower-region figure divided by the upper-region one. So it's 0.4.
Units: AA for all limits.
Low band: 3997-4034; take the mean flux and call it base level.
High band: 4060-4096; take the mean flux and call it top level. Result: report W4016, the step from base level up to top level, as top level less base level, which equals -2.5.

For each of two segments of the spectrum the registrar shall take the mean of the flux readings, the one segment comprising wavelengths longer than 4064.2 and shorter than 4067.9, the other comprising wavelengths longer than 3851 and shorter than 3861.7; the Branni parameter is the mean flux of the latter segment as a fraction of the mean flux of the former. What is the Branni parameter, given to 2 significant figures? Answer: 0.93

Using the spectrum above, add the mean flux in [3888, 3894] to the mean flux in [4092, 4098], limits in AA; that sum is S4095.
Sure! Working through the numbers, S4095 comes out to 29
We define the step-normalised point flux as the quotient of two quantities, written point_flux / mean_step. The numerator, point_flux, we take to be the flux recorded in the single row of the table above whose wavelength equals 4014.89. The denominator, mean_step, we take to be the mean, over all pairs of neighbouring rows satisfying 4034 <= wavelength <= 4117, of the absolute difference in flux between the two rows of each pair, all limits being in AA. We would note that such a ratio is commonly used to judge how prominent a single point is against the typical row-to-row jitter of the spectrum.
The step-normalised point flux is 8.7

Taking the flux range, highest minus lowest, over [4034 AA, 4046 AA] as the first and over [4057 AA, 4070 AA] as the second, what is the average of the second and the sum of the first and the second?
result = 6.5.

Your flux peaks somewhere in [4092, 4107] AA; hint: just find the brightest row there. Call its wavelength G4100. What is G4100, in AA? 4102.73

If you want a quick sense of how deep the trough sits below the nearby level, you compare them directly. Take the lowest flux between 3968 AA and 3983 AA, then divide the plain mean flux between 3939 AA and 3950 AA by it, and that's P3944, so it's 1.69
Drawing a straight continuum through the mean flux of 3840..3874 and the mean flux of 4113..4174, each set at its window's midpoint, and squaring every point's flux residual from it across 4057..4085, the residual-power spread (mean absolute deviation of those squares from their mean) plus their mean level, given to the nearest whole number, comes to 28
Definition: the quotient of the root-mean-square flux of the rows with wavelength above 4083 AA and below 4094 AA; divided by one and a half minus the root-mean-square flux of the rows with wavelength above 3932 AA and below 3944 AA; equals -1.39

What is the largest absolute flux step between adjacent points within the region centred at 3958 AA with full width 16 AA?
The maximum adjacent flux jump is 5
